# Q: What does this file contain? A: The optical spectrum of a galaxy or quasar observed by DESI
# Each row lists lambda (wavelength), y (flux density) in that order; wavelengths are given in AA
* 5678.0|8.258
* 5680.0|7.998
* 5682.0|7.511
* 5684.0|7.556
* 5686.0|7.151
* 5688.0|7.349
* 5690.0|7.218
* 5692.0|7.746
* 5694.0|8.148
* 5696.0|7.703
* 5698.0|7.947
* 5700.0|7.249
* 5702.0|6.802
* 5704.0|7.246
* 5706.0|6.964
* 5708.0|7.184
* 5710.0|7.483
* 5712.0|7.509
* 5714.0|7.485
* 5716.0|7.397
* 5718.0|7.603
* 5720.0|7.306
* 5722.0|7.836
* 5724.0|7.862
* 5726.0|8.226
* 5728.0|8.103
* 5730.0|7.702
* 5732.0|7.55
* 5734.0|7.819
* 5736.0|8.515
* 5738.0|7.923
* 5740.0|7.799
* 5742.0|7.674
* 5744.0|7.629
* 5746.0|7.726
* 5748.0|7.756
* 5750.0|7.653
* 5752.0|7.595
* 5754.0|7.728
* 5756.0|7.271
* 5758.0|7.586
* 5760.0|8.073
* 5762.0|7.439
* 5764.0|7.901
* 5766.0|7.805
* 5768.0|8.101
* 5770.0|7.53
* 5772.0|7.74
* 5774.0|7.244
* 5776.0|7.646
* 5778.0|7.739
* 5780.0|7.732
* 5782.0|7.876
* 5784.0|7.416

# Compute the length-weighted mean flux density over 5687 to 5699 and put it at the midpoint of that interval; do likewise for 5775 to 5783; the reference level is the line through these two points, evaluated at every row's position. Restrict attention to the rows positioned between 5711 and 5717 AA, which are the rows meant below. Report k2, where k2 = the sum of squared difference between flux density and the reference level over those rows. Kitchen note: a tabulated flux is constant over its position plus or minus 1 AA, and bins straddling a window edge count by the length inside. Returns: 0.18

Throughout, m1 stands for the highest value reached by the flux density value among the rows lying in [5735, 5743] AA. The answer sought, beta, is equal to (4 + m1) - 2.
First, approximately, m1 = 8.515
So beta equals 10.5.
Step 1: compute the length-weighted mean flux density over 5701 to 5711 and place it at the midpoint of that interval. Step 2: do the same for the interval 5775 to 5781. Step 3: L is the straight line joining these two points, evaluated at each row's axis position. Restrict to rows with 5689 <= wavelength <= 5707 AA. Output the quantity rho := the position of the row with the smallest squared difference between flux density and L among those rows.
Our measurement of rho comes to 5704.0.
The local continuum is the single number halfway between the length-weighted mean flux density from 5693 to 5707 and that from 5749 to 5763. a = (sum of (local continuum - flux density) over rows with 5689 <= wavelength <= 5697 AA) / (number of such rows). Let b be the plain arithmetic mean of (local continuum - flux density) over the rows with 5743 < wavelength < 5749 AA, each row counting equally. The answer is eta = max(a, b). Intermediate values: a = -0.17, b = -0.17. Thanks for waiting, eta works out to -0.17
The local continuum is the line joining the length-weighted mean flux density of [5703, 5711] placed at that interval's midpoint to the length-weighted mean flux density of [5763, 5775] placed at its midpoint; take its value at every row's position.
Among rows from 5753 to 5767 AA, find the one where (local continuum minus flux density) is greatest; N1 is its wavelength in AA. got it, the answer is 5756.0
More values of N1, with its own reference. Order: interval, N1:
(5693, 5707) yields 5702.0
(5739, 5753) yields 5752.0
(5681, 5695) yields 5686.0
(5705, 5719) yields 5706.0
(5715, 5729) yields 5720.0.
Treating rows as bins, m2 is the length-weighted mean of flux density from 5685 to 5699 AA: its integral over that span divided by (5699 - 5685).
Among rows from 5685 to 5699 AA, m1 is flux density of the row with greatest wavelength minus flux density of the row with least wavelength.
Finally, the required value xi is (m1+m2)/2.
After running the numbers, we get 4.2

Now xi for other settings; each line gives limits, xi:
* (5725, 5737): 4.1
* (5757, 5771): 3.9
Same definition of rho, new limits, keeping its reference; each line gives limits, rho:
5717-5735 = 5720.0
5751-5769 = 5758.0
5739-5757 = 5752.0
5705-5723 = 5708.0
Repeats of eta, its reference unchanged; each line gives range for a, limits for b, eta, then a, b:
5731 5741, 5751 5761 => -0.12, -0.39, -0.12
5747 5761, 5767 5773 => -0.14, -0.14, -0.26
